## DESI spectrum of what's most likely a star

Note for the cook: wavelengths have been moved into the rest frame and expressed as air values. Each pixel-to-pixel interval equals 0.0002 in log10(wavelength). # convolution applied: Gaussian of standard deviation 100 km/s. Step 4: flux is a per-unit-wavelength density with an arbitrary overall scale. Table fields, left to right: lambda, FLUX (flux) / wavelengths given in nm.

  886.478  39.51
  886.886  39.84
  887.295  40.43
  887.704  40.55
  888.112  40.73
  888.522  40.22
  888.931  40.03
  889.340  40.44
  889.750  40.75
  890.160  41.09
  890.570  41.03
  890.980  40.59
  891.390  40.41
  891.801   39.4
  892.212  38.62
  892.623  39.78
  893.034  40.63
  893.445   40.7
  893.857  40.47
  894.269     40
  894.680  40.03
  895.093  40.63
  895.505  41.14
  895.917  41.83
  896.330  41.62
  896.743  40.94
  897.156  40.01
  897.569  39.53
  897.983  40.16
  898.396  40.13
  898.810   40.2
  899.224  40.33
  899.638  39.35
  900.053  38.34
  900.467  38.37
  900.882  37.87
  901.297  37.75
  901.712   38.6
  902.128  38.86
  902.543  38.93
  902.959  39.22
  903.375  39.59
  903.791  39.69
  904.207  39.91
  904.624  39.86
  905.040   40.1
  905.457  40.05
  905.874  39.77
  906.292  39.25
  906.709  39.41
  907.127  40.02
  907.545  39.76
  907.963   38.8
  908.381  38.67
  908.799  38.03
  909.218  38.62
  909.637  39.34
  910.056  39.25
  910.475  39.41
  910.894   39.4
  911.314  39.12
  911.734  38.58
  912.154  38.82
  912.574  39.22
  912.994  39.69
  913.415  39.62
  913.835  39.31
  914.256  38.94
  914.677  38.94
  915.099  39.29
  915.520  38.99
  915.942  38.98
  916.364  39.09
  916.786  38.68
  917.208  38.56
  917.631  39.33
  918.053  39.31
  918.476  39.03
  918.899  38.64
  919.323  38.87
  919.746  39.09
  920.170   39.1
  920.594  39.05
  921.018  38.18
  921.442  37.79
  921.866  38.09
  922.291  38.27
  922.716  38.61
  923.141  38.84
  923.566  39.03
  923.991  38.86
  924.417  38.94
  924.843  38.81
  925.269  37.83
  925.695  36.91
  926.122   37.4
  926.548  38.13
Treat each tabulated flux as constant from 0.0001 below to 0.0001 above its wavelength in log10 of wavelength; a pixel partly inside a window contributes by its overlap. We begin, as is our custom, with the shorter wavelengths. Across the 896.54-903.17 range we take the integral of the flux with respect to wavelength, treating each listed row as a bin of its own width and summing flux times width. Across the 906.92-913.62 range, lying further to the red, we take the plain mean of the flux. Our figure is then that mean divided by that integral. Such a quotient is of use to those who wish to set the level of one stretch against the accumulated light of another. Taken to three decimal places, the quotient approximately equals 0.150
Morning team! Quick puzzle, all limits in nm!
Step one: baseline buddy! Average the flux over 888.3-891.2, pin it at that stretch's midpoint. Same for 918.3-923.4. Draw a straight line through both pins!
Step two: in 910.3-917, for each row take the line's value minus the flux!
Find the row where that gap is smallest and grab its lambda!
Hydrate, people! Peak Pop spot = 912.994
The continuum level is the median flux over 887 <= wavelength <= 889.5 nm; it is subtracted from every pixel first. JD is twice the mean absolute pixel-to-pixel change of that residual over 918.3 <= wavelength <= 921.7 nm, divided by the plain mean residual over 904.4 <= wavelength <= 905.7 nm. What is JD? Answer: -1.4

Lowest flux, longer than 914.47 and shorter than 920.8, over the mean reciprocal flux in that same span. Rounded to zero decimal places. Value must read 1504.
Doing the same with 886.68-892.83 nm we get 1554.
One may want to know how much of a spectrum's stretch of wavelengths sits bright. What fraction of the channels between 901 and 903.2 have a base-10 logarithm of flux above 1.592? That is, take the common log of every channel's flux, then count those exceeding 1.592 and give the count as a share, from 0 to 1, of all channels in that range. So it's 0.20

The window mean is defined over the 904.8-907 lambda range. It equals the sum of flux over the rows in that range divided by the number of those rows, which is 39.7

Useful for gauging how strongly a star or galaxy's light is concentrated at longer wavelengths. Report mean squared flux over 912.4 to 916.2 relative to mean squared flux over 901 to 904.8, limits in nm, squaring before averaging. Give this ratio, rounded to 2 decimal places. 1.00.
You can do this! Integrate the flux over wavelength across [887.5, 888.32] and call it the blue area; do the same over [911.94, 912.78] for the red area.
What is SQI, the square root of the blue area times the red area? 33.0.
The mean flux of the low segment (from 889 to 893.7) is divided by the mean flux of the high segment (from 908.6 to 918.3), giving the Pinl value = 1.03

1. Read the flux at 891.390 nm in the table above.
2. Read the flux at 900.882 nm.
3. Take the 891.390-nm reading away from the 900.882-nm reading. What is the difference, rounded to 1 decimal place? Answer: -2.5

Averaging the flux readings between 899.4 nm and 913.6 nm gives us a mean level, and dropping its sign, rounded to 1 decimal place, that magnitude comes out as 39.2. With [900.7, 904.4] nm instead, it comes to 38.9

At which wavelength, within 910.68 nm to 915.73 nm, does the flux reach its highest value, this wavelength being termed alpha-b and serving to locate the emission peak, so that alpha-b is 912.994 nm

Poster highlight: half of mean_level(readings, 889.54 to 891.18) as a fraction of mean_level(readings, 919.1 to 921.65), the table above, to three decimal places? 0.528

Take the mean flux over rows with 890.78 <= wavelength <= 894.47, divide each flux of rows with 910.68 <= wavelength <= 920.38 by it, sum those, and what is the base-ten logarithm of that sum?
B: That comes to 1.35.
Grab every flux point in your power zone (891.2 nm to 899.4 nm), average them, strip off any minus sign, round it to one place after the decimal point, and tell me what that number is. 40.3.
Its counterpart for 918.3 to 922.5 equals 38.6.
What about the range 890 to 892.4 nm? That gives 40.2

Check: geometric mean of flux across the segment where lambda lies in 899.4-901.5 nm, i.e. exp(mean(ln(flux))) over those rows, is 38.3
